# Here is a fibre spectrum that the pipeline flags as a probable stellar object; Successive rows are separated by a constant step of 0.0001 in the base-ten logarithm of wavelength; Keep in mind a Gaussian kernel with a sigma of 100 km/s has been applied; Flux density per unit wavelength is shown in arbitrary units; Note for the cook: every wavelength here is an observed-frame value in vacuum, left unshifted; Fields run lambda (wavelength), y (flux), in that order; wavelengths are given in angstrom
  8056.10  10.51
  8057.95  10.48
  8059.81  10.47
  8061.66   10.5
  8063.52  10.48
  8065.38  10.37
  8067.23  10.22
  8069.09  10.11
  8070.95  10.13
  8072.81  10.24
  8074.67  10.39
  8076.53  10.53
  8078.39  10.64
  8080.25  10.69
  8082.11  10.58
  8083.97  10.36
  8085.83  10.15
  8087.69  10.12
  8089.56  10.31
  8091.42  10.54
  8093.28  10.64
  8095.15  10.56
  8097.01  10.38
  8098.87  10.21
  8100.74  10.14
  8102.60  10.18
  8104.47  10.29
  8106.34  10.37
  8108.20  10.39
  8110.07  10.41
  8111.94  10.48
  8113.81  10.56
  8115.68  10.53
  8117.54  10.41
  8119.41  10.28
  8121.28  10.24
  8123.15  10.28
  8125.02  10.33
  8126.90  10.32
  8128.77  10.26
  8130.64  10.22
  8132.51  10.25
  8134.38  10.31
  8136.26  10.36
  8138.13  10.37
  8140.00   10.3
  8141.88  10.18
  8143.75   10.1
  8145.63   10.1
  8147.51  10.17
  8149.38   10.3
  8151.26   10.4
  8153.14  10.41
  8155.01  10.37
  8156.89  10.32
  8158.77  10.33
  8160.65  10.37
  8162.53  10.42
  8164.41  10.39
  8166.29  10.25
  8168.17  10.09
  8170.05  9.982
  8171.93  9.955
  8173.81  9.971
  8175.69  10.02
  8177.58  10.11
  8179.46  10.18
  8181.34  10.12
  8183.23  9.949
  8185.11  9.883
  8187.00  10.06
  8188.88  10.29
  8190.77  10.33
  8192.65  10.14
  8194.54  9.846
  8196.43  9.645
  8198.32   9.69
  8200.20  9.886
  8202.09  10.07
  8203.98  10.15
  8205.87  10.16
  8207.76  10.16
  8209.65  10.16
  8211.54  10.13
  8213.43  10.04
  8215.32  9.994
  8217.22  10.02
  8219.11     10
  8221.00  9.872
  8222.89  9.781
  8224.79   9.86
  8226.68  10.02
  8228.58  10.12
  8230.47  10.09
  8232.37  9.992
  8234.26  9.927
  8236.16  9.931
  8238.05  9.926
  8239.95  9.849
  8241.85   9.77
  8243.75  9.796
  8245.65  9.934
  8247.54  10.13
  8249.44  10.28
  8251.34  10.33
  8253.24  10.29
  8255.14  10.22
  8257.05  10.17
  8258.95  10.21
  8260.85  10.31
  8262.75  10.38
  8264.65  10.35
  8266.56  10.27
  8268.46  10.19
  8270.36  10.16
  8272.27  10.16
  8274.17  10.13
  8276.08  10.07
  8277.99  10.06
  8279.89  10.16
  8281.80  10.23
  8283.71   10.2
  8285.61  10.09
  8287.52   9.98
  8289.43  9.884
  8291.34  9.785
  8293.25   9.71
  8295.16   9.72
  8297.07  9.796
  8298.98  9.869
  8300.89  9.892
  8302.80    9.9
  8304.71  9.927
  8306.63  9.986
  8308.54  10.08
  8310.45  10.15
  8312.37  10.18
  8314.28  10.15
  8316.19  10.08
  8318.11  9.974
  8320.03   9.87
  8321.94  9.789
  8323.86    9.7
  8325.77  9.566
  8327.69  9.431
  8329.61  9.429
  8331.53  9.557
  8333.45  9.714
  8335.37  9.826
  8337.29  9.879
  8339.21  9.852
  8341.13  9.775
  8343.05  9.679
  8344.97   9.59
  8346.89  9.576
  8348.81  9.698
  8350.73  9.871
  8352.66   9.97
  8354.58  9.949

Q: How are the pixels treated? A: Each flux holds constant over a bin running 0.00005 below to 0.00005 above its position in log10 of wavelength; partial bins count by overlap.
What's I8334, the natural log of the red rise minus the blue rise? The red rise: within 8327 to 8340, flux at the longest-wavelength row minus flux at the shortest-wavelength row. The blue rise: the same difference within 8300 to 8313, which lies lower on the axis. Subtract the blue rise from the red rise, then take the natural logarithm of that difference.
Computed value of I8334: -2.0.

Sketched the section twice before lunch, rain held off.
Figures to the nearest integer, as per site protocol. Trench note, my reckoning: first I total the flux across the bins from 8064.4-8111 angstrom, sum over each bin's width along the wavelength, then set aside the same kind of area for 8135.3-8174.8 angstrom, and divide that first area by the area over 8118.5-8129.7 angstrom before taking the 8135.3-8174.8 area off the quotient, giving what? -400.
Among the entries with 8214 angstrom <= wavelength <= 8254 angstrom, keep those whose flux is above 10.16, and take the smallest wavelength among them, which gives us 8249.44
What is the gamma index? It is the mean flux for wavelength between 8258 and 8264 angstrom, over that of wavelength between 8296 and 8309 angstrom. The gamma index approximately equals 1.04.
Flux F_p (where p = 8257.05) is 10.17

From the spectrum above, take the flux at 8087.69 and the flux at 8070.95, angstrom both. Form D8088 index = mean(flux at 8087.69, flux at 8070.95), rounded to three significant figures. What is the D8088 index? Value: 10.1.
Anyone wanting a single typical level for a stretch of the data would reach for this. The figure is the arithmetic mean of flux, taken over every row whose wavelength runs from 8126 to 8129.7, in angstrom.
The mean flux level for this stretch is 10.3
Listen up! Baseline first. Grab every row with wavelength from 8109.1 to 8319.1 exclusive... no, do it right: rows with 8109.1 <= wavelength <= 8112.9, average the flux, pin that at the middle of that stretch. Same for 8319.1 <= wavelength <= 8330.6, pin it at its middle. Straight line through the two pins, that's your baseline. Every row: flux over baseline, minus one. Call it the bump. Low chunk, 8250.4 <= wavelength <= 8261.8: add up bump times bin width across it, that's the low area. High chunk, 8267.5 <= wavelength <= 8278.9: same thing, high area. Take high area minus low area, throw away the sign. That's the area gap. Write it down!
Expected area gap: 0.07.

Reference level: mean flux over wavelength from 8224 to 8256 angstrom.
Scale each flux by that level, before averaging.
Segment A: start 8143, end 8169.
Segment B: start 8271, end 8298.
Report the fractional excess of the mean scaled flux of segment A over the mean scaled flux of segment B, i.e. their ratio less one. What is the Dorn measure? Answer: 0.03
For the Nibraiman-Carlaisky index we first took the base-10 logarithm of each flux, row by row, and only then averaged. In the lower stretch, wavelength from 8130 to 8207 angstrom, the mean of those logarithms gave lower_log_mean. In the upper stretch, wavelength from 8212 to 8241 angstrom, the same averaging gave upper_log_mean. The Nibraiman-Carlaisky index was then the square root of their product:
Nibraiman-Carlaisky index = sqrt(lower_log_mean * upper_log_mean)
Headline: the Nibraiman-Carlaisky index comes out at 1.00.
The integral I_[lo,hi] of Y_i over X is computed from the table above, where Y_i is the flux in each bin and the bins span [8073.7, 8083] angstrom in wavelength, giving 98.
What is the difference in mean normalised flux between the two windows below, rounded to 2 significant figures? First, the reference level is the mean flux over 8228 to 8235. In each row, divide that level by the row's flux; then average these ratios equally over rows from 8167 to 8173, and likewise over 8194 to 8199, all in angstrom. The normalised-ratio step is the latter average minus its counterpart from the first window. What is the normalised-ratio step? 0.029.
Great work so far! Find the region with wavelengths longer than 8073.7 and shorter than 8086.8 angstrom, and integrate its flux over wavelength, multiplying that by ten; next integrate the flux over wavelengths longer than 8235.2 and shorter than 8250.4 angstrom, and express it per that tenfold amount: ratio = 0.11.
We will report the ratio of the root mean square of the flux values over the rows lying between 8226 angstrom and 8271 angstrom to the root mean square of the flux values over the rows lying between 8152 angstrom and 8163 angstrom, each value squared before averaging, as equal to 0.975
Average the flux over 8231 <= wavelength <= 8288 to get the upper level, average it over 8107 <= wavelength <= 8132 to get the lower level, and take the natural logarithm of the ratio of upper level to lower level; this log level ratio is -0.024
